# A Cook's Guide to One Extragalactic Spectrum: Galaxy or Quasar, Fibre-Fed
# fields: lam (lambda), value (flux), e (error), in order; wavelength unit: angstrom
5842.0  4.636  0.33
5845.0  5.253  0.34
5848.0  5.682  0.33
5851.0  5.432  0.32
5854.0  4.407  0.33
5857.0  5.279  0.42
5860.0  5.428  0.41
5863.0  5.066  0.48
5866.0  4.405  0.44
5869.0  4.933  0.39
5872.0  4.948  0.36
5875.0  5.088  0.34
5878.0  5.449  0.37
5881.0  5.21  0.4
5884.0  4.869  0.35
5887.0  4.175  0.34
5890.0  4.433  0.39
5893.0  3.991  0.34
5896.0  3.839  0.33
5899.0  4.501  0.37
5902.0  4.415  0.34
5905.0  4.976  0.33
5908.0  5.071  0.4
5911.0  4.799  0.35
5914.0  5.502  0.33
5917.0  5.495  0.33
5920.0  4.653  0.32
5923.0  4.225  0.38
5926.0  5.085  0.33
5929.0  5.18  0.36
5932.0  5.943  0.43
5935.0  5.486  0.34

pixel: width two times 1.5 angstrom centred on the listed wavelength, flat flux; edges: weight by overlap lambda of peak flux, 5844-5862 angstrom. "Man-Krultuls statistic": 5848.0 angstrom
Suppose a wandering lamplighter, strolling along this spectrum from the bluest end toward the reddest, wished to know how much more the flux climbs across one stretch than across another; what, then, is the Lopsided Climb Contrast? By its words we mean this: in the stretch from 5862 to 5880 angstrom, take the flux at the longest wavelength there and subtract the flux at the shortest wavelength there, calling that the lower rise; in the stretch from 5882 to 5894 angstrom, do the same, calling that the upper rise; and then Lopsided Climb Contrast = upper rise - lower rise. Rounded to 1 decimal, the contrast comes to -1.3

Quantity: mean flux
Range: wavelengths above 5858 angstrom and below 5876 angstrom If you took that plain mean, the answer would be 4.98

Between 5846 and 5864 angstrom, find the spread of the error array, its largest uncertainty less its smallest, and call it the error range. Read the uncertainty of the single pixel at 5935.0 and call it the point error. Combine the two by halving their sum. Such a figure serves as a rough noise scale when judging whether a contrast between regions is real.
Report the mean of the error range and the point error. 0.25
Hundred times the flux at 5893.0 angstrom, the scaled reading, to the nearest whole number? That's 399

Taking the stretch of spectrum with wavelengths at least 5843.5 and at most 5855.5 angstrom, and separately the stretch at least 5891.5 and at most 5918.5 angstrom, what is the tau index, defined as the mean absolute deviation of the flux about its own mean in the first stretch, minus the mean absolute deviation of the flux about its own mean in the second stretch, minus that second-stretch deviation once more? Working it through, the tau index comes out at -0.58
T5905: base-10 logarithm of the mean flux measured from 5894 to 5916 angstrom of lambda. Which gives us 0.675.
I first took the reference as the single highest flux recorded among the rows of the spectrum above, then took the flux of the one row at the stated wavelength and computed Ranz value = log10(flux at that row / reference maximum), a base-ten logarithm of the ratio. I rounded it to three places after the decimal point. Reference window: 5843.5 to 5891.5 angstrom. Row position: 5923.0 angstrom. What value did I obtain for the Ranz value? -0.129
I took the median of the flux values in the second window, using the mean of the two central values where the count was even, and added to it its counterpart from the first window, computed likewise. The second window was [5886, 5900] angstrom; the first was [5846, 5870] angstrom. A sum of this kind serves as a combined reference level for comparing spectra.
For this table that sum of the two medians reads 9.35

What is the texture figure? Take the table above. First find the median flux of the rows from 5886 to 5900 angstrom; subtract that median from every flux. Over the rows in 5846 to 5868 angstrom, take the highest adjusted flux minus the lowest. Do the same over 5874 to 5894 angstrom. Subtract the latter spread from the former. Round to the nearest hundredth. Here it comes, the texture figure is -0.18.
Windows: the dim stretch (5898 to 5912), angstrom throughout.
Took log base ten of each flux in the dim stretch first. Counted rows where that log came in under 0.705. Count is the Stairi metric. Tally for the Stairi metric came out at 4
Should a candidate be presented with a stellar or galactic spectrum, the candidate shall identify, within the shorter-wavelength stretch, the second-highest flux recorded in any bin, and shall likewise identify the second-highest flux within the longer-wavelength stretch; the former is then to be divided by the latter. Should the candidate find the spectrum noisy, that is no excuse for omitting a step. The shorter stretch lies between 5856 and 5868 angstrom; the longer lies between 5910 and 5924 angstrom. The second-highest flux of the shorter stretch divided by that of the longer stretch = 0.961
